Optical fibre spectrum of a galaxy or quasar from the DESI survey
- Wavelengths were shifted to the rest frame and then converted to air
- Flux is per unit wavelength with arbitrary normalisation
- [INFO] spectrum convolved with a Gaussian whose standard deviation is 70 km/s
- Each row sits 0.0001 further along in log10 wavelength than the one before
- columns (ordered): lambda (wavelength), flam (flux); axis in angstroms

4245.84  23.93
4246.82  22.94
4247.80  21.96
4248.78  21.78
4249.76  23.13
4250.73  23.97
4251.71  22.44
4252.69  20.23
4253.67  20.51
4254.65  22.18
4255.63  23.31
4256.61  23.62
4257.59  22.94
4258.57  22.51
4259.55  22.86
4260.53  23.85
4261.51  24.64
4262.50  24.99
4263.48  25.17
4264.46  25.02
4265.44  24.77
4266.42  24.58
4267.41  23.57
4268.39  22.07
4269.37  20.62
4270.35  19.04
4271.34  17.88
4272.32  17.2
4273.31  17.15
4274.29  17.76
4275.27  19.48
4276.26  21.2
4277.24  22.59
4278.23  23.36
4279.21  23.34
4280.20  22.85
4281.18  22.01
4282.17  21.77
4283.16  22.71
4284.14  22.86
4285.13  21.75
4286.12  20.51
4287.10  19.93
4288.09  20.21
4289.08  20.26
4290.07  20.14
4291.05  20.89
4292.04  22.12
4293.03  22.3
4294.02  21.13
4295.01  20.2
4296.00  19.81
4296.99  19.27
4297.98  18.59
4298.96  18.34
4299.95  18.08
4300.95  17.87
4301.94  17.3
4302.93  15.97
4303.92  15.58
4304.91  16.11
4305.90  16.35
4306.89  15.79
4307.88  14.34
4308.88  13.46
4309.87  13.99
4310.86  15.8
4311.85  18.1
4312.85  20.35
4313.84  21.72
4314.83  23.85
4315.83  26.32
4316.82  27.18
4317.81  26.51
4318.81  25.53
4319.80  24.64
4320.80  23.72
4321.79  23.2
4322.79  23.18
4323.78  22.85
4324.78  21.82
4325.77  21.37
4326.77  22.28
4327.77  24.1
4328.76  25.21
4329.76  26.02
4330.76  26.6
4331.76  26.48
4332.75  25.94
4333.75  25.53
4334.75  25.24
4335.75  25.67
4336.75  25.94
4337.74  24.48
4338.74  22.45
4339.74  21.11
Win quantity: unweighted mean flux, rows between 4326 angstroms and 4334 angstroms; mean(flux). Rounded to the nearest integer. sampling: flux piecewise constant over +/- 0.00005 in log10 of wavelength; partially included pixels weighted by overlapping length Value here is 25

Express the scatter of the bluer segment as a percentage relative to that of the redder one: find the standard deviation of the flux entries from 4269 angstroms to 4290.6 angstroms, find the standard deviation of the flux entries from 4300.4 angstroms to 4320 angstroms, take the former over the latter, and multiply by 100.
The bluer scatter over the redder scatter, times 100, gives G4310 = 42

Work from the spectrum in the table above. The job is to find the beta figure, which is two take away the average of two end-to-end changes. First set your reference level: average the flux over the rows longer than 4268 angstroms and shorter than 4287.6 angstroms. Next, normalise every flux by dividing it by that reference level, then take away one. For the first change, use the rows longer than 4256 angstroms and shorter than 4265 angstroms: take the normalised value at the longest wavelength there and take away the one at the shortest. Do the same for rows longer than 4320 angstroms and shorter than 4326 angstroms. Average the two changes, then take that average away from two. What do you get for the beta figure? 2.02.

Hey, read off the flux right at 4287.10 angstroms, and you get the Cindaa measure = 19.93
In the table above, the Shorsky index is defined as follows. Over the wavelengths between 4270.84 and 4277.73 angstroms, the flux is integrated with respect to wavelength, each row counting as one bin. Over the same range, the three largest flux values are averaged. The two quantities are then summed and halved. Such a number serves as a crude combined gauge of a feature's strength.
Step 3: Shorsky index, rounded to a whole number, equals 76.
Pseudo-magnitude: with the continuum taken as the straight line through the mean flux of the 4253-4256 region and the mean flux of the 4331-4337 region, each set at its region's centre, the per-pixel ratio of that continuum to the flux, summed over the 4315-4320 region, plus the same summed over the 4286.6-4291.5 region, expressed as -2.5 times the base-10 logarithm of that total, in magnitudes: -2.57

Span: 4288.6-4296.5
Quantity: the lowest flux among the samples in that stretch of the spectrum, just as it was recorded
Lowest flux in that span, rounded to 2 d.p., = 19.81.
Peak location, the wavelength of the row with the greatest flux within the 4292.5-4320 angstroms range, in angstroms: 4316.82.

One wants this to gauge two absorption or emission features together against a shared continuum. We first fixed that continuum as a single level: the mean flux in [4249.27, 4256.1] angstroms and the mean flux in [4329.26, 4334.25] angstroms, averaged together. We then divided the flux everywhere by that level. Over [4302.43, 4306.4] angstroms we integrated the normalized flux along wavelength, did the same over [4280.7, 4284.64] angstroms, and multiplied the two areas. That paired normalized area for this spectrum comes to 9.6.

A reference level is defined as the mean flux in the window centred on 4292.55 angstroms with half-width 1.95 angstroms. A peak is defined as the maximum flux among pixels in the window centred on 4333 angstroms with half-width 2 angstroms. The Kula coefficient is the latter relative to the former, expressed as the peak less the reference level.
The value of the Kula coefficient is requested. 5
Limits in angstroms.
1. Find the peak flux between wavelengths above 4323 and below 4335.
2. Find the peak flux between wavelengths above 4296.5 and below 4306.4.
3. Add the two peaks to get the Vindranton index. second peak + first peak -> 45.9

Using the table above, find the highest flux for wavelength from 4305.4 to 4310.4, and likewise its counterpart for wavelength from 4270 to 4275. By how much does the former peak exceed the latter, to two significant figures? -2.7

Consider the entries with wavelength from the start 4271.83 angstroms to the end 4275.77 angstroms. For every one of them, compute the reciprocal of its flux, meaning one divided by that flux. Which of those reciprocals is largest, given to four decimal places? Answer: 0.0583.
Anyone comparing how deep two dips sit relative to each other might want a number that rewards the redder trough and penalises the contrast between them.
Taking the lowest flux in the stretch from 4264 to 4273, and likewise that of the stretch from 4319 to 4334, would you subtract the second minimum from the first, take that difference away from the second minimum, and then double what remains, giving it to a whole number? 51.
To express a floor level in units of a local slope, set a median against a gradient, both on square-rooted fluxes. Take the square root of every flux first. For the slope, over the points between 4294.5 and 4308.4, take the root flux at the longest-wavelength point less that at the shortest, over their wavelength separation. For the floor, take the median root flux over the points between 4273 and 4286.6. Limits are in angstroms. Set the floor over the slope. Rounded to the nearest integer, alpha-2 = -85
